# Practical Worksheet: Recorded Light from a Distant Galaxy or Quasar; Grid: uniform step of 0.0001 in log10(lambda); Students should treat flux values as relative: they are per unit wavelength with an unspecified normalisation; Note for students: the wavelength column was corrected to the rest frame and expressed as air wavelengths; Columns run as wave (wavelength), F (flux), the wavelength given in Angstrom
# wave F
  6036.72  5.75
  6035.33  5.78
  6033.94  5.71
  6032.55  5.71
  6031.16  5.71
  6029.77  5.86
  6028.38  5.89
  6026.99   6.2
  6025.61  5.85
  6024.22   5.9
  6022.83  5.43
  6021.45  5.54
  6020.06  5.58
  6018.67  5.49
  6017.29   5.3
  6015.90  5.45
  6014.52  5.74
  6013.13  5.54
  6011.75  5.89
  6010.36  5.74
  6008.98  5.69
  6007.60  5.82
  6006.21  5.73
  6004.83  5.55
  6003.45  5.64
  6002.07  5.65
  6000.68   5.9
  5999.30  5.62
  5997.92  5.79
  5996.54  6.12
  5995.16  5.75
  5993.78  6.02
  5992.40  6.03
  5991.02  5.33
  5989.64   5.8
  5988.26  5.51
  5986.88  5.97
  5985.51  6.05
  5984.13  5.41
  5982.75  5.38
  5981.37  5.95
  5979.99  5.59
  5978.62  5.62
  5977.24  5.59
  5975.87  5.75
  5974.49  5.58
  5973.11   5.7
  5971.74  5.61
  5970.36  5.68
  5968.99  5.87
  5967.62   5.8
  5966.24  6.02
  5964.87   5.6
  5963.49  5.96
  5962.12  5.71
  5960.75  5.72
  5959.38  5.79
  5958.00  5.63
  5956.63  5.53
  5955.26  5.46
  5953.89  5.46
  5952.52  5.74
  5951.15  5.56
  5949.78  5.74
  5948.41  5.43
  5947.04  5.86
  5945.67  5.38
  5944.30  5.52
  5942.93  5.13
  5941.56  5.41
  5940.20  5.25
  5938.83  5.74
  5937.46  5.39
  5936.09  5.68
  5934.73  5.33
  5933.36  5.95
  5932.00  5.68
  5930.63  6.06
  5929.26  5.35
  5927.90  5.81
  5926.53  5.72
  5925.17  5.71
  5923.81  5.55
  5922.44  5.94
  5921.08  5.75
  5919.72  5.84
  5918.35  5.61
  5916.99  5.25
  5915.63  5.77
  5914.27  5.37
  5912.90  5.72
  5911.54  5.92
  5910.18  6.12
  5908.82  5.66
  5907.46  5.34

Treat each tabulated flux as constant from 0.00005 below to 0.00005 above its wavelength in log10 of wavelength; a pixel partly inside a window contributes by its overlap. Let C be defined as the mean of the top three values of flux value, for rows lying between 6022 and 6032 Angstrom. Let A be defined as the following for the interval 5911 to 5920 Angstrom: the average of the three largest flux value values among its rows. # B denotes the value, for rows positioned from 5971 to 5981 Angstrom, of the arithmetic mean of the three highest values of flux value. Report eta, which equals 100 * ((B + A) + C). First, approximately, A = 5.84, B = 5.69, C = 6.00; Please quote 1753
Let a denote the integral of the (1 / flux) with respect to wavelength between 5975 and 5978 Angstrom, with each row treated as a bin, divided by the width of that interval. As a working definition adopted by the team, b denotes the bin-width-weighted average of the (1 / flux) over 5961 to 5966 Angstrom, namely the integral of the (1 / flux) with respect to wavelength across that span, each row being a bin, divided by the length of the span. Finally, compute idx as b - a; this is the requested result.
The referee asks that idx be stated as -0.003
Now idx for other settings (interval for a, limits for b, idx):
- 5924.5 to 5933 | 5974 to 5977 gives 0.002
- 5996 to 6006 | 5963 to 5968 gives -0.003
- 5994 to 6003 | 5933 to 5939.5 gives 0.007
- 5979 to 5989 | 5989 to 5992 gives 0.003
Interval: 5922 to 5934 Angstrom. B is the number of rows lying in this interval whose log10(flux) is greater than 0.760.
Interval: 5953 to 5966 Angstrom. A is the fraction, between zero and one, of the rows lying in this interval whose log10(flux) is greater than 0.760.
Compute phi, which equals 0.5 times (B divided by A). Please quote 9.0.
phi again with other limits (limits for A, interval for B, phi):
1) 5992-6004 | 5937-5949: 0.9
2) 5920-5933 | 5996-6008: 6.0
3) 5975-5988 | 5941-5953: 1.5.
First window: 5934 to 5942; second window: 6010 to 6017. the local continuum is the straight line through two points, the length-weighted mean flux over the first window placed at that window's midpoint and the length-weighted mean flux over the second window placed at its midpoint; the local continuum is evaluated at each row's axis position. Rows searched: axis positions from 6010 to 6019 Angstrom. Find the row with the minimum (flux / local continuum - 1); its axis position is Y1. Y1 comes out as 6017.29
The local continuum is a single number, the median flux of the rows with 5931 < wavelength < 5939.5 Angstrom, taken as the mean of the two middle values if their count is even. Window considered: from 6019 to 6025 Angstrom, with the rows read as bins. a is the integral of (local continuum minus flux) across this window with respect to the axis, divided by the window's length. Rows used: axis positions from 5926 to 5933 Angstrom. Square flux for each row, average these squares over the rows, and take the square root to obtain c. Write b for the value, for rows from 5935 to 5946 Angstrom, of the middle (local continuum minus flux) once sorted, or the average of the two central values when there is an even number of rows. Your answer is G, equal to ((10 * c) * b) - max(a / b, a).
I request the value 15.8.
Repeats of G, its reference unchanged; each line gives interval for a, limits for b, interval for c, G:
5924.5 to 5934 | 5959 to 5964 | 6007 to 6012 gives -5.3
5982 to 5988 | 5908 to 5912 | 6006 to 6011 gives -13.8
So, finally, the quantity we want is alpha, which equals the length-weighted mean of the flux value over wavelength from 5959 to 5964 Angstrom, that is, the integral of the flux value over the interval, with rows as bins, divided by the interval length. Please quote 5.80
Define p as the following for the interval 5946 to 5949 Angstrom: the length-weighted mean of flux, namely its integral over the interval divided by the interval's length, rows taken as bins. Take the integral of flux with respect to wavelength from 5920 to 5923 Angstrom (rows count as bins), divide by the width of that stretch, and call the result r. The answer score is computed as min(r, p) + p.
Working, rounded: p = 5.62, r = 5.85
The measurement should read 11.2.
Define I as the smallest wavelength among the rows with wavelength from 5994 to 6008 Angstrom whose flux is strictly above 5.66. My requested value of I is 5995.16 Angstrom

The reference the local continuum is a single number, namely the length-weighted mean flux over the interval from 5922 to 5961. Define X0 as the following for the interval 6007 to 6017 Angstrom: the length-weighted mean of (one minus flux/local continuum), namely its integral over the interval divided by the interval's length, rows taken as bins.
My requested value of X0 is -0.014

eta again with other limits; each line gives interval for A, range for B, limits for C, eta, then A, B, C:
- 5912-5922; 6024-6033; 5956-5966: 1761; 5.79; 6.00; 5.82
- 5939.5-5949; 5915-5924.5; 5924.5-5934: 1739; 5.60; 5.85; 5.94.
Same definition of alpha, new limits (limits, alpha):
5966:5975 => 5.74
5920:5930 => 5.70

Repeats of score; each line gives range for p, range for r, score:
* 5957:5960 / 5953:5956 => 11.2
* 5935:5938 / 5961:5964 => 11.0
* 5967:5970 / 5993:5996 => 11.7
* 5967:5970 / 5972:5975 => 11.5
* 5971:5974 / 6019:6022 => 11.2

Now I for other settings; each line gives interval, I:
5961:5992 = 5962.12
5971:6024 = 5973.11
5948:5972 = 5949.78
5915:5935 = 5915.63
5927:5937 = 5927.90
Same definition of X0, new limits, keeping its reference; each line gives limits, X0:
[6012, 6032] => -0.015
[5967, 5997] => -0.023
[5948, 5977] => -0.015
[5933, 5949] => 0.018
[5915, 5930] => -0.012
